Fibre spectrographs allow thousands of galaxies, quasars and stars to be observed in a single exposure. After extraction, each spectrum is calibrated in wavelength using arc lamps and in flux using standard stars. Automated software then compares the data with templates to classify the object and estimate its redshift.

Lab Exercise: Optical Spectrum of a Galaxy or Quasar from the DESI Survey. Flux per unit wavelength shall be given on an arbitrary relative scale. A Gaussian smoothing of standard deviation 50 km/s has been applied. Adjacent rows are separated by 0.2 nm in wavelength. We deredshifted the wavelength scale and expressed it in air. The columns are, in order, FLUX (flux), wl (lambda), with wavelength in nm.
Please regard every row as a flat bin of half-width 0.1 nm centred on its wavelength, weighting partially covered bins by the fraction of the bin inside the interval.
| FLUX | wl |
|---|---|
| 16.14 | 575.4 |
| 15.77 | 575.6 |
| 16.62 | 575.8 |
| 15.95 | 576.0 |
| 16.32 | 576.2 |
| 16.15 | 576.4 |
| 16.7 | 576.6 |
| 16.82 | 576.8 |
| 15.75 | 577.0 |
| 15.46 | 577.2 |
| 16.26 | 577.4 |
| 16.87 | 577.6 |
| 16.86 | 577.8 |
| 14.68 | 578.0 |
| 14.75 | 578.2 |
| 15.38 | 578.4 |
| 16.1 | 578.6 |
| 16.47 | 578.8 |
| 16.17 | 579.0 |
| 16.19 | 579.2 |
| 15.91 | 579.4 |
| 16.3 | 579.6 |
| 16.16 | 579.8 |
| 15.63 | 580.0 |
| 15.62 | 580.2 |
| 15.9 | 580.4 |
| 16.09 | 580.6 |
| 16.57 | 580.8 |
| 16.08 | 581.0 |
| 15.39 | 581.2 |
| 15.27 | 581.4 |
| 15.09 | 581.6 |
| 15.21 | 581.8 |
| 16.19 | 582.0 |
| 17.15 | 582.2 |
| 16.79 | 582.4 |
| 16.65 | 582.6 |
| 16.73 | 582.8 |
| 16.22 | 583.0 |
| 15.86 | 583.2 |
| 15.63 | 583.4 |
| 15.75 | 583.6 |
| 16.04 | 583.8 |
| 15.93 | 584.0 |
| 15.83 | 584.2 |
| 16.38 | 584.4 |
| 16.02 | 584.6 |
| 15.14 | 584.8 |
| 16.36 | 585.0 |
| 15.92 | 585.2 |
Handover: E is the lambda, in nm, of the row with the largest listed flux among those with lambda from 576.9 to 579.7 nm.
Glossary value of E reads 577.6 nm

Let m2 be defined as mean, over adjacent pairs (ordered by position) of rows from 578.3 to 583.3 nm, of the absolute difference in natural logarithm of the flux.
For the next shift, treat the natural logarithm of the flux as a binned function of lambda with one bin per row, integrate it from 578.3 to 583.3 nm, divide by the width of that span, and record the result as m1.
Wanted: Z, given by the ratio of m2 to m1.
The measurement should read 0.0081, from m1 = 2.775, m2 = 0.023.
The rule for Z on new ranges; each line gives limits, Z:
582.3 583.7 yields 0.0053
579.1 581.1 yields 0.0069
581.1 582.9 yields 0.0082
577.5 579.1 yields 0.0141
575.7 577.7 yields 0.0114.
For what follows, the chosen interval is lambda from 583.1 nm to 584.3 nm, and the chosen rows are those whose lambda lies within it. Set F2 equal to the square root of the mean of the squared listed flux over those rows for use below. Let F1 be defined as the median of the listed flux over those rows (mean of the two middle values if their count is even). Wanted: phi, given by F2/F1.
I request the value 1.00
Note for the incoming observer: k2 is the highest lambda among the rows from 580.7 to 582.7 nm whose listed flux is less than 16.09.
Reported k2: 581.8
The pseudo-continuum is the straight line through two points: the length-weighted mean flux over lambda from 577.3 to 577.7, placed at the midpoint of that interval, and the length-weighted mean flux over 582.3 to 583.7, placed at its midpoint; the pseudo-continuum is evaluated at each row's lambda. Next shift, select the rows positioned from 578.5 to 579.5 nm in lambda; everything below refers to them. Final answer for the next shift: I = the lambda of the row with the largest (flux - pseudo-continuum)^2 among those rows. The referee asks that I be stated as 579.4 nm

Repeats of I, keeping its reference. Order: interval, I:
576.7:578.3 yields 578.0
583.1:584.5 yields 583.4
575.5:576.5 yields 575.6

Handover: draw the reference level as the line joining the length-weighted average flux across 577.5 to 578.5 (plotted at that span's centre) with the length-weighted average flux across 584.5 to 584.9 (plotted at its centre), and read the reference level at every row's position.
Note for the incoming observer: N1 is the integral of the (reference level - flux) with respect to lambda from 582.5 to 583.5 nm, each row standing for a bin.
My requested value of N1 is -0.61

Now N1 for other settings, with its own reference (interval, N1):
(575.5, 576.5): -0.42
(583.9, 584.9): -0.27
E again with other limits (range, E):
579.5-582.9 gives 582.2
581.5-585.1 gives 582.2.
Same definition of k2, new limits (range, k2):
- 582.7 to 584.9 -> 584.8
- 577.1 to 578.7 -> 578.4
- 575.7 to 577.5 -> 577.2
